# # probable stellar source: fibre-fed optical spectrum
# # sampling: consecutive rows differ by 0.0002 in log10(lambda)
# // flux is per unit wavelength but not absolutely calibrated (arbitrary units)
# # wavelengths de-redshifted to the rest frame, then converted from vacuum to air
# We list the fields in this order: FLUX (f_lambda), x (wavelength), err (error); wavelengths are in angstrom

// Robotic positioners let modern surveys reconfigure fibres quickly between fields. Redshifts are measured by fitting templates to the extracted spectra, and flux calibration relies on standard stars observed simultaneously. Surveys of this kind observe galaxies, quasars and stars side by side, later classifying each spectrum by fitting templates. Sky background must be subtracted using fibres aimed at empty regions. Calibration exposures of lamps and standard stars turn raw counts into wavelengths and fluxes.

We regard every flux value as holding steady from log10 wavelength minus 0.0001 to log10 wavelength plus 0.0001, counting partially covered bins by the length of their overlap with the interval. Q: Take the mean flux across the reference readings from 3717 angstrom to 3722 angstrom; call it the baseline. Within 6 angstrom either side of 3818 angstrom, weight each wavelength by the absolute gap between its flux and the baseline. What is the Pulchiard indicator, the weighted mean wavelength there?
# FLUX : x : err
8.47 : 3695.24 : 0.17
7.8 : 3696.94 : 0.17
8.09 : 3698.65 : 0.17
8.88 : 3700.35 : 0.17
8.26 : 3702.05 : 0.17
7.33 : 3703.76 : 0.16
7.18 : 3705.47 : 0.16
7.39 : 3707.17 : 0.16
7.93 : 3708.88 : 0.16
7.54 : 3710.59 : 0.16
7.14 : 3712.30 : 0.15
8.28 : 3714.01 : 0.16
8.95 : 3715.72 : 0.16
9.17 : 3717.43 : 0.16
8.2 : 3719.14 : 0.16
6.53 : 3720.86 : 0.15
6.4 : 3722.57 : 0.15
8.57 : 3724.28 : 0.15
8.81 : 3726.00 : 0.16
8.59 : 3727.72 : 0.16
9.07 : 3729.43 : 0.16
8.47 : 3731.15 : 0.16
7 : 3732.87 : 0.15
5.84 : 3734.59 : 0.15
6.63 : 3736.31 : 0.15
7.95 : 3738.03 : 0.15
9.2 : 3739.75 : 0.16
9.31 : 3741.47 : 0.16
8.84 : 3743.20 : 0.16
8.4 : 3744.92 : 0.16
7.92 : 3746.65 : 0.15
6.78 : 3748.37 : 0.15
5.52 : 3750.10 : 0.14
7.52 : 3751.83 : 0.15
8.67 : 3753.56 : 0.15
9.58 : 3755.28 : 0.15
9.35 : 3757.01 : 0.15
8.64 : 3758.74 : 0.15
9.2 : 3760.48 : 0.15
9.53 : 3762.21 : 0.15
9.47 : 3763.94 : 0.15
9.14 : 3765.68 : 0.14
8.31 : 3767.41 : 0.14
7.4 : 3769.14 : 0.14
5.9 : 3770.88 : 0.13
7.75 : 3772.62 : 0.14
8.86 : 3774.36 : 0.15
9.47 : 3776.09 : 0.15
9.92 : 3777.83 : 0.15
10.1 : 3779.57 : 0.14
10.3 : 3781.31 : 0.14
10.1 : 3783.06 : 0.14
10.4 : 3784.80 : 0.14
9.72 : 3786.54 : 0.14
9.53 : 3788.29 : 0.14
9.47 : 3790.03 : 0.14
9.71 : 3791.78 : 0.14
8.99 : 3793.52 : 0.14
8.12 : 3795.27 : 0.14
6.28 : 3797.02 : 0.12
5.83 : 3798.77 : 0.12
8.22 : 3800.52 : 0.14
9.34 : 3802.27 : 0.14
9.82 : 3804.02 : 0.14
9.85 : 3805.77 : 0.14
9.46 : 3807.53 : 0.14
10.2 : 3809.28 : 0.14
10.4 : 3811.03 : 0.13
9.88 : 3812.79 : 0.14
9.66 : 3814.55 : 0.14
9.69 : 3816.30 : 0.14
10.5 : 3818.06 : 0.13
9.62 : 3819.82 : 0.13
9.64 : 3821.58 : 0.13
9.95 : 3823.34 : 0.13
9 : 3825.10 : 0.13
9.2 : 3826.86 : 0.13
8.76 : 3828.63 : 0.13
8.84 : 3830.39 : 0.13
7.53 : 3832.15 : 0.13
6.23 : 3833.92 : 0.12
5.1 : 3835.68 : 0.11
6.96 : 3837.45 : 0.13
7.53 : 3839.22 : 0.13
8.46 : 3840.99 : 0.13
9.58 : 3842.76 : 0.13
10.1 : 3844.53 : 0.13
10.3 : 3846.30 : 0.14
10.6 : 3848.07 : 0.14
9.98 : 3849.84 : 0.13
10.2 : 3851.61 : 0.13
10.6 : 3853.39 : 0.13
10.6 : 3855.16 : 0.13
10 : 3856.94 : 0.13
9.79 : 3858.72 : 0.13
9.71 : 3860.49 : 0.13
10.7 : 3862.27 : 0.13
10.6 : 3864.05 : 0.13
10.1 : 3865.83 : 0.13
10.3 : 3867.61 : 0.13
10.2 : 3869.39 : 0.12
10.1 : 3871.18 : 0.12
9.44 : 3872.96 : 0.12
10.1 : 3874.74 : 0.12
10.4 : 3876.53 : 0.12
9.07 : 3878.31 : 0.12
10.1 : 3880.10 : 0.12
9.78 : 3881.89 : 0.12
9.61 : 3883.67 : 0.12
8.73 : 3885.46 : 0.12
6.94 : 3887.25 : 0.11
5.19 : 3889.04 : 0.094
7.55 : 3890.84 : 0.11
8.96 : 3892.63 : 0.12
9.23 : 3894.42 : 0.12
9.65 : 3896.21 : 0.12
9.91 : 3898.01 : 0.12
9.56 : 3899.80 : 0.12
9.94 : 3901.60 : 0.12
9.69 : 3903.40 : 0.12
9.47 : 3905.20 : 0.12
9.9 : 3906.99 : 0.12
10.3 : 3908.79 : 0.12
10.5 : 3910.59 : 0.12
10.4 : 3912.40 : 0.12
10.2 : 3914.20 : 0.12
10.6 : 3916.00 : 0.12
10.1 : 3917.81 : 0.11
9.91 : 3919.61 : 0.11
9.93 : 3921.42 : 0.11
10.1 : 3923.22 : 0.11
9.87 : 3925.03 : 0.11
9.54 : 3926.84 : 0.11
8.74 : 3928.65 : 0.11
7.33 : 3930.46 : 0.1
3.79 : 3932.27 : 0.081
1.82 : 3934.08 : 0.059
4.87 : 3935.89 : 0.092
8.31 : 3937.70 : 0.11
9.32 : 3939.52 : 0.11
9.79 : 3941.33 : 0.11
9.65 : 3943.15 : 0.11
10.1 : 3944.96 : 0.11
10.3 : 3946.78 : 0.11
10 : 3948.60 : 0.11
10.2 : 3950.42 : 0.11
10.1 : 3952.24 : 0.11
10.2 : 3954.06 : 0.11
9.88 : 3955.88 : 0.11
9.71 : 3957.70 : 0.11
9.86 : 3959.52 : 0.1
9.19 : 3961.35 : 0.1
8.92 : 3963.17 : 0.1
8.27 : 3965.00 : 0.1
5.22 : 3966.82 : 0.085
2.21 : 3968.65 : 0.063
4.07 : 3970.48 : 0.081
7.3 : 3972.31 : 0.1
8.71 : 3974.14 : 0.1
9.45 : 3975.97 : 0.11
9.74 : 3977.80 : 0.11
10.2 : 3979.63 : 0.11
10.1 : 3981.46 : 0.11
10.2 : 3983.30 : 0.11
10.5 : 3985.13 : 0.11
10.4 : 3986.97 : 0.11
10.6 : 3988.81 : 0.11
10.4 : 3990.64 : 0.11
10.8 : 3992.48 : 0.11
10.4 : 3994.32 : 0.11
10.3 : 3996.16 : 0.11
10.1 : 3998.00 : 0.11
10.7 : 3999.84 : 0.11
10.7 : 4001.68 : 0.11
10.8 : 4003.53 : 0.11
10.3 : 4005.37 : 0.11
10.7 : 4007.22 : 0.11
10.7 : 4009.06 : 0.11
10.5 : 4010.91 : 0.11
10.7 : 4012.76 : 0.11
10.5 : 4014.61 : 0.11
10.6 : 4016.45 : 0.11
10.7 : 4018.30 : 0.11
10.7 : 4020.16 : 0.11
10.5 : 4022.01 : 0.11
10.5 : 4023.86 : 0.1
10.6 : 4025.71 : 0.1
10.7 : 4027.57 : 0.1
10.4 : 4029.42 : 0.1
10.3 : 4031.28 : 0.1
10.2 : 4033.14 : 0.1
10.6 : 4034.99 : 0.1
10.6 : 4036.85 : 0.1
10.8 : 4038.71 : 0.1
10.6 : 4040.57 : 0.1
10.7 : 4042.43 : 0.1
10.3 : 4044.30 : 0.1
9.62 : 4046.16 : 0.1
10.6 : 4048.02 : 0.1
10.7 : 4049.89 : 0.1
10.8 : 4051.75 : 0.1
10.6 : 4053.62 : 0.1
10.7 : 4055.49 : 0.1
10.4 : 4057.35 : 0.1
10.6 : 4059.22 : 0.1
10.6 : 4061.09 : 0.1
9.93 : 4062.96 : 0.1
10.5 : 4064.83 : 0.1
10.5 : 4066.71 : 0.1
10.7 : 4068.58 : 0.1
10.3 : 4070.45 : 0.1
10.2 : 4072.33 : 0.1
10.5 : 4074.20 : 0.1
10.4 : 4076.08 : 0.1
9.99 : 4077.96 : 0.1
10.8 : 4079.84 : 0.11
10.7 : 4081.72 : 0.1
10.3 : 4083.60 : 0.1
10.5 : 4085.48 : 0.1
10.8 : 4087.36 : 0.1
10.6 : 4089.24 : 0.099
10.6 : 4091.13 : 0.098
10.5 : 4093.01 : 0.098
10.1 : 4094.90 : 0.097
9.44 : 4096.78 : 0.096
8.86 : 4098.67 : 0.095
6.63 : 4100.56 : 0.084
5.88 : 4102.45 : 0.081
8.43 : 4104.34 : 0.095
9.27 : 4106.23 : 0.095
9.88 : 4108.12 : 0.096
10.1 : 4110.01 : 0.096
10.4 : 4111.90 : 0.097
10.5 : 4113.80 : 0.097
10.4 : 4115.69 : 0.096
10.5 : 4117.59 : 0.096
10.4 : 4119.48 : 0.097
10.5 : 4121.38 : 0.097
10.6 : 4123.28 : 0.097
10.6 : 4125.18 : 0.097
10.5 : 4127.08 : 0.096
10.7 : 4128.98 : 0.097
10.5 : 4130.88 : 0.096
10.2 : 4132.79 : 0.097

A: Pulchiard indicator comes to 3818.1 angstrom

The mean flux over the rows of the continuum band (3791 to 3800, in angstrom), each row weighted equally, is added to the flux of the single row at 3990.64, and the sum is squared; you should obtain 331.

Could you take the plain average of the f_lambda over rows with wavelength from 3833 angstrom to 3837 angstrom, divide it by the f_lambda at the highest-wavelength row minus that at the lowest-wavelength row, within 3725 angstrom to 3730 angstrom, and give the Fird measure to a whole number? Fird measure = 22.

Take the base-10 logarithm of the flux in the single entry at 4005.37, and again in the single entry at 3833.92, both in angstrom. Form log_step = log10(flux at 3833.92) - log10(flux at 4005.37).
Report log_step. -0.22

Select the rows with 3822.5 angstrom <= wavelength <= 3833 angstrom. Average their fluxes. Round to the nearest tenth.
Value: 8.9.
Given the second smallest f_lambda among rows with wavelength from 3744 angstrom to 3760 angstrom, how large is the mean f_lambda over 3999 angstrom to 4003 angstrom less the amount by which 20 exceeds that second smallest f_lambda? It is -2.5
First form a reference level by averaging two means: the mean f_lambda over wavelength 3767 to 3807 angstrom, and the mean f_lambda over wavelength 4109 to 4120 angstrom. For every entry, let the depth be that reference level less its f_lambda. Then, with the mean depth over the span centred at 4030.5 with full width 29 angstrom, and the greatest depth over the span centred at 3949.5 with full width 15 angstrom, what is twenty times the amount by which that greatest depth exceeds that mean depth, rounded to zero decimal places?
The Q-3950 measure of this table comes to 18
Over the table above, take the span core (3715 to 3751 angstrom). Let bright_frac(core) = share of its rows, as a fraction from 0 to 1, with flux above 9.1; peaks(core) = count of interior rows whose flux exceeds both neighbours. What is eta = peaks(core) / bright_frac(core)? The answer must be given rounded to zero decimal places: 28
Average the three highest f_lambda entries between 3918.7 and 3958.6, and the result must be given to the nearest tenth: 10.2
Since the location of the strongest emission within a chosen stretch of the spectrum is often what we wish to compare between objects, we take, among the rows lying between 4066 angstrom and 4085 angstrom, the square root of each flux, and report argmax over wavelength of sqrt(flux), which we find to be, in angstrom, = 4079.84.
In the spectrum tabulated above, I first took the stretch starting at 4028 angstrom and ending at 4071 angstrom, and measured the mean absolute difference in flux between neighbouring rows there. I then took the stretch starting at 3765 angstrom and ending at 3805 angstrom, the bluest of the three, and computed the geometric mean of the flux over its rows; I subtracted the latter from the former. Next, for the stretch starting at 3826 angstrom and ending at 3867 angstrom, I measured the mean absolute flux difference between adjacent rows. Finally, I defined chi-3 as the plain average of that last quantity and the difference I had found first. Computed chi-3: -3.9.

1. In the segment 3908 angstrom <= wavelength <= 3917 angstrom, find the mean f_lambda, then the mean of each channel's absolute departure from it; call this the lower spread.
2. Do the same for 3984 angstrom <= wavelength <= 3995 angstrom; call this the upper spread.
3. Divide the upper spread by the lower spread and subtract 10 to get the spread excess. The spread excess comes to -9.0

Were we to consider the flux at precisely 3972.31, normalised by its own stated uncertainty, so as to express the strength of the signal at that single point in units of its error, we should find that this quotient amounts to 73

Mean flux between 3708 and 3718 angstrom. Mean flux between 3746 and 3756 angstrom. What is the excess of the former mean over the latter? 0.5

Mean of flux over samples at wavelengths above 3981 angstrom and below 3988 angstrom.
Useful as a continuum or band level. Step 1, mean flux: 10.30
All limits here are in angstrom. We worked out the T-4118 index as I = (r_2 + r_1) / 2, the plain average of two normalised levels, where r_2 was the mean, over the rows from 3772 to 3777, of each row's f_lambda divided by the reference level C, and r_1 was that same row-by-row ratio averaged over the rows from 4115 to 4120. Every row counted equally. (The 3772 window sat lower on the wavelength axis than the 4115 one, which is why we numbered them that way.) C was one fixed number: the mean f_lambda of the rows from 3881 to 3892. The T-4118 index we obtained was 1.20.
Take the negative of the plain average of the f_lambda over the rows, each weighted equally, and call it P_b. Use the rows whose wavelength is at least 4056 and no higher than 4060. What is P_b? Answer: -10.5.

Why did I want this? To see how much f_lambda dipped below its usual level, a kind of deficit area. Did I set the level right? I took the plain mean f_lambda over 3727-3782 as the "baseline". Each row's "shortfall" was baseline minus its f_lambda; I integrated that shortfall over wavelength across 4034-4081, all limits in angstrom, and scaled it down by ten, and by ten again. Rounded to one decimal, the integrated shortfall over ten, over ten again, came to -1.0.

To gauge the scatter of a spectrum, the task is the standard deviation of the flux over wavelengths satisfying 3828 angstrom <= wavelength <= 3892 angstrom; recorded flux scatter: 1.5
